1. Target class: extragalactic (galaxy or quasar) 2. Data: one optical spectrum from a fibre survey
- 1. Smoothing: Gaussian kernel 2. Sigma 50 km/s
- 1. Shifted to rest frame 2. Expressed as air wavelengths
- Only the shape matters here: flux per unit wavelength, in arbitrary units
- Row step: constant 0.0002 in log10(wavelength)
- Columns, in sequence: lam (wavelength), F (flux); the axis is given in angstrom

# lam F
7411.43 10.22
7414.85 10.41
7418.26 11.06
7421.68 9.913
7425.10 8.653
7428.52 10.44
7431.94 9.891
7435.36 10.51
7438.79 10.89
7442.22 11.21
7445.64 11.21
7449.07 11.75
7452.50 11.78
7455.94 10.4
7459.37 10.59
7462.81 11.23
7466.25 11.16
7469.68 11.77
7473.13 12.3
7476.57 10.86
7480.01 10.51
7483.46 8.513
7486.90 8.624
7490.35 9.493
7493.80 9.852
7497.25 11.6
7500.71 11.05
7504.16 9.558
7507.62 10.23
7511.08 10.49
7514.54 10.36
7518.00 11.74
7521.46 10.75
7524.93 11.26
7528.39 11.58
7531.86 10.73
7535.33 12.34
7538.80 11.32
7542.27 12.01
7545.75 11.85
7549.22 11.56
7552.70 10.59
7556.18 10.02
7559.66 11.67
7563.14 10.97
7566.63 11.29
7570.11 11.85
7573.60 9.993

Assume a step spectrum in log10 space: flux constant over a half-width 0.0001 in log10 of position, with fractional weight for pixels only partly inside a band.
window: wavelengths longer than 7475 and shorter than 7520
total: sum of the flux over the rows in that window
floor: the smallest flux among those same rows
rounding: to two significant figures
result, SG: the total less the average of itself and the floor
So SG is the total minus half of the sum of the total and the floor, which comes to 62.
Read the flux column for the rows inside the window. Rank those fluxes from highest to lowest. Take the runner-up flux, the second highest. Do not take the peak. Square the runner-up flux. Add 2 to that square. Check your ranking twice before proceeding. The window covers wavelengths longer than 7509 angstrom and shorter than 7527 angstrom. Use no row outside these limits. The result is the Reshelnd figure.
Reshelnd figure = 129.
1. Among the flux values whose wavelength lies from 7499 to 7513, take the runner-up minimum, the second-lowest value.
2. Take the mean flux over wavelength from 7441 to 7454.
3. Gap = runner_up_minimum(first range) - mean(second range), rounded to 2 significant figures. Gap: -1.3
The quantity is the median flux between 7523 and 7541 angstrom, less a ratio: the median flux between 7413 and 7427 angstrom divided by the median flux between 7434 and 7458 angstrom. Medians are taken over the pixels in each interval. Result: 10.4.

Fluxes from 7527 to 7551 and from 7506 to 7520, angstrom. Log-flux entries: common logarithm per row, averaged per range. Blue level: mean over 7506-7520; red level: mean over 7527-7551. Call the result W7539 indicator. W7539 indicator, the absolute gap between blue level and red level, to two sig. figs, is 0.036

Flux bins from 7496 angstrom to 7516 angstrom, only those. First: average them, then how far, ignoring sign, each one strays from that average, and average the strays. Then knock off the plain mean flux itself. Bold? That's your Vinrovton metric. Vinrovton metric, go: -10.0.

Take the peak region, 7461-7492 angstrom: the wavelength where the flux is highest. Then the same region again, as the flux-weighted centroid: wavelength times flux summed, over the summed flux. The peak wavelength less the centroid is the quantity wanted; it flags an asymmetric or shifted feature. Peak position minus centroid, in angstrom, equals -2.6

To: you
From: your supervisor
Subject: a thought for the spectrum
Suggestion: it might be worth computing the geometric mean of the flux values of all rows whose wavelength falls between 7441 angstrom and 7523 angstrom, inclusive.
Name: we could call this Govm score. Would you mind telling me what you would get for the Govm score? 10.7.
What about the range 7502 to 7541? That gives 10.9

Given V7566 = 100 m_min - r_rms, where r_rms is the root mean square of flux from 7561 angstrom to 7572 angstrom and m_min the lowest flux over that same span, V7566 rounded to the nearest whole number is 1086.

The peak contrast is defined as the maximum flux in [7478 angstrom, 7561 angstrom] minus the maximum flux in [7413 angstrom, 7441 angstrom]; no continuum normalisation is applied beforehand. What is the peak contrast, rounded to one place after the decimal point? 1.3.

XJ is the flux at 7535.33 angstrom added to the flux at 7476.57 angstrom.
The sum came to 23.2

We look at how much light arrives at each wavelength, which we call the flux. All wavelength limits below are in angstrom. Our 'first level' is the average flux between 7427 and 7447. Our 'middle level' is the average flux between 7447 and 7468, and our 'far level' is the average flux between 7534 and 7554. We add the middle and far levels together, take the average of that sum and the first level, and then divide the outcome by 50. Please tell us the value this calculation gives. 0.335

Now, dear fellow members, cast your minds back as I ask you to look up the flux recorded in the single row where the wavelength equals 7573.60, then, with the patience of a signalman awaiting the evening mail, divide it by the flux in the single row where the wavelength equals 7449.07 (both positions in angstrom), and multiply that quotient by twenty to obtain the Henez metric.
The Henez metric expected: 17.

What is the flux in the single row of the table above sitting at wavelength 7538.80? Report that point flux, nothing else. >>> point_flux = 11.32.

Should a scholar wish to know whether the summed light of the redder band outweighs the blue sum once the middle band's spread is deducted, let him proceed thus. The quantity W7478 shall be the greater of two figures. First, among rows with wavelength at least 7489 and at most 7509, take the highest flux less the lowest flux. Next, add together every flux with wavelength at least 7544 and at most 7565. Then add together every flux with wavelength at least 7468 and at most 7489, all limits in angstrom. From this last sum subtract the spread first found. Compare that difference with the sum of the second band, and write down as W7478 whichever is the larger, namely 66.7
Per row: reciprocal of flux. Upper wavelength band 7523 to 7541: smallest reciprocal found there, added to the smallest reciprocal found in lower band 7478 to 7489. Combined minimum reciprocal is 0.176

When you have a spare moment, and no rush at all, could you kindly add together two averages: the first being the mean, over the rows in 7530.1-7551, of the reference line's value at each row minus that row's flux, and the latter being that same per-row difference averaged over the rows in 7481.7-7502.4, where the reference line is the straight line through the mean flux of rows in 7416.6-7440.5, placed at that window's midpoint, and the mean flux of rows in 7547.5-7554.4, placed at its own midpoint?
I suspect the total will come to 0.16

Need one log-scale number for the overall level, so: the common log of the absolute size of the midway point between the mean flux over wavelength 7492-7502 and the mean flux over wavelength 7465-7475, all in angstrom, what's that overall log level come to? 1.05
